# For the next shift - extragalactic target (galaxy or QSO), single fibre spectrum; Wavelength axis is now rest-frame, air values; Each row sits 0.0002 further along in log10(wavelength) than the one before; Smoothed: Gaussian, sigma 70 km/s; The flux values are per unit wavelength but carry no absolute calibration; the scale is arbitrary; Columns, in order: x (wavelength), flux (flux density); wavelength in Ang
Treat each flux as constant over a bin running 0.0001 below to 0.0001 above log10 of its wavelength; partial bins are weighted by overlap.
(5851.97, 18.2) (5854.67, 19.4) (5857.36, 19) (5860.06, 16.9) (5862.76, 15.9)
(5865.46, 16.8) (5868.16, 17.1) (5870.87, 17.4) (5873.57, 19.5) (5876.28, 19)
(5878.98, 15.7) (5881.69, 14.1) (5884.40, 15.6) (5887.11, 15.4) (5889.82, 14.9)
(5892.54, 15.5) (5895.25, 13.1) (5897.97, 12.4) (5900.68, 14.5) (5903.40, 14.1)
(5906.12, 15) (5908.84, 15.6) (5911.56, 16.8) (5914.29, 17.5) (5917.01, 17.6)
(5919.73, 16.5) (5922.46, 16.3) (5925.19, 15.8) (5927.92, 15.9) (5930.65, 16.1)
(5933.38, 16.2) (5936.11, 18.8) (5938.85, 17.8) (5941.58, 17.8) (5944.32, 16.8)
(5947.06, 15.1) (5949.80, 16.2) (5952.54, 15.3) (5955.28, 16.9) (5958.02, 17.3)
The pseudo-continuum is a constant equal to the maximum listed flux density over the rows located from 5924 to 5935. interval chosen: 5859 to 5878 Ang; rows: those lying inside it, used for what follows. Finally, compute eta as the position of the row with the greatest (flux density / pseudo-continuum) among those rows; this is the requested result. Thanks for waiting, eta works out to 5873.57 Ang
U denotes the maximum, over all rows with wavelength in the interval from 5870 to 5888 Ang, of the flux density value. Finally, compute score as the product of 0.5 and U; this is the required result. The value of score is 9.75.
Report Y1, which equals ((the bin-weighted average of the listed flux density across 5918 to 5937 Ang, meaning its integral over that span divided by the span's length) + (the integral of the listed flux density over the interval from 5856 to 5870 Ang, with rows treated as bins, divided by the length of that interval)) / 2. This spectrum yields 16.8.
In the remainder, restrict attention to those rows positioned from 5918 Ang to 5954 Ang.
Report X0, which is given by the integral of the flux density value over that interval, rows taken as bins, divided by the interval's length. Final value 16.5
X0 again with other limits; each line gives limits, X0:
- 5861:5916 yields 15.8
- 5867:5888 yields 16.7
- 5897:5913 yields 14.8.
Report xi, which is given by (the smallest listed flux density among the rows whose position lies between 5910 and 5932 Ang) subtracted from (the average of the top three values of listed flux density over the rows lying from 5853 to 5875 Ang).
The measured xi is 3.5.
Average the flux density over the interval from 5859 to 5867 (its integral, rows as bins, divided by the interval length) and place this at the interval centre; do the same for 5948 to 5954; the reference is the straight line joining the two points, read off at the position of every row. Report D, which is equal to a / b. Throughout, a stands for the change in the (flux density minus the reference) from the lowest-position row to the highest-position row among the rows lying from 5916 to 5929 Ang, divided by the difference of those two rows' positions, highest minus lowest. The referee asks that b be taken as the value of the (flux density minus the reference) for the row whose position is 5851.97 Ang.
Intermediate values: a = -0.15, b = 1.6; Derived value -0.09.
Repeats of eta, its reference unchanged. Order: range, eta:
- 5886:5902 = 5892.54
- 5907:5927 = 5917.01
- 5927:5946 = 5936.11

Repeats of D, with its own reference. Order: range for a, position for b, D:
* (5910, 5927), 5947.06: 0.10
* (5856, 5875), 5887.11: -0.04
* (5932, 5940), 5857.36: 0.13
